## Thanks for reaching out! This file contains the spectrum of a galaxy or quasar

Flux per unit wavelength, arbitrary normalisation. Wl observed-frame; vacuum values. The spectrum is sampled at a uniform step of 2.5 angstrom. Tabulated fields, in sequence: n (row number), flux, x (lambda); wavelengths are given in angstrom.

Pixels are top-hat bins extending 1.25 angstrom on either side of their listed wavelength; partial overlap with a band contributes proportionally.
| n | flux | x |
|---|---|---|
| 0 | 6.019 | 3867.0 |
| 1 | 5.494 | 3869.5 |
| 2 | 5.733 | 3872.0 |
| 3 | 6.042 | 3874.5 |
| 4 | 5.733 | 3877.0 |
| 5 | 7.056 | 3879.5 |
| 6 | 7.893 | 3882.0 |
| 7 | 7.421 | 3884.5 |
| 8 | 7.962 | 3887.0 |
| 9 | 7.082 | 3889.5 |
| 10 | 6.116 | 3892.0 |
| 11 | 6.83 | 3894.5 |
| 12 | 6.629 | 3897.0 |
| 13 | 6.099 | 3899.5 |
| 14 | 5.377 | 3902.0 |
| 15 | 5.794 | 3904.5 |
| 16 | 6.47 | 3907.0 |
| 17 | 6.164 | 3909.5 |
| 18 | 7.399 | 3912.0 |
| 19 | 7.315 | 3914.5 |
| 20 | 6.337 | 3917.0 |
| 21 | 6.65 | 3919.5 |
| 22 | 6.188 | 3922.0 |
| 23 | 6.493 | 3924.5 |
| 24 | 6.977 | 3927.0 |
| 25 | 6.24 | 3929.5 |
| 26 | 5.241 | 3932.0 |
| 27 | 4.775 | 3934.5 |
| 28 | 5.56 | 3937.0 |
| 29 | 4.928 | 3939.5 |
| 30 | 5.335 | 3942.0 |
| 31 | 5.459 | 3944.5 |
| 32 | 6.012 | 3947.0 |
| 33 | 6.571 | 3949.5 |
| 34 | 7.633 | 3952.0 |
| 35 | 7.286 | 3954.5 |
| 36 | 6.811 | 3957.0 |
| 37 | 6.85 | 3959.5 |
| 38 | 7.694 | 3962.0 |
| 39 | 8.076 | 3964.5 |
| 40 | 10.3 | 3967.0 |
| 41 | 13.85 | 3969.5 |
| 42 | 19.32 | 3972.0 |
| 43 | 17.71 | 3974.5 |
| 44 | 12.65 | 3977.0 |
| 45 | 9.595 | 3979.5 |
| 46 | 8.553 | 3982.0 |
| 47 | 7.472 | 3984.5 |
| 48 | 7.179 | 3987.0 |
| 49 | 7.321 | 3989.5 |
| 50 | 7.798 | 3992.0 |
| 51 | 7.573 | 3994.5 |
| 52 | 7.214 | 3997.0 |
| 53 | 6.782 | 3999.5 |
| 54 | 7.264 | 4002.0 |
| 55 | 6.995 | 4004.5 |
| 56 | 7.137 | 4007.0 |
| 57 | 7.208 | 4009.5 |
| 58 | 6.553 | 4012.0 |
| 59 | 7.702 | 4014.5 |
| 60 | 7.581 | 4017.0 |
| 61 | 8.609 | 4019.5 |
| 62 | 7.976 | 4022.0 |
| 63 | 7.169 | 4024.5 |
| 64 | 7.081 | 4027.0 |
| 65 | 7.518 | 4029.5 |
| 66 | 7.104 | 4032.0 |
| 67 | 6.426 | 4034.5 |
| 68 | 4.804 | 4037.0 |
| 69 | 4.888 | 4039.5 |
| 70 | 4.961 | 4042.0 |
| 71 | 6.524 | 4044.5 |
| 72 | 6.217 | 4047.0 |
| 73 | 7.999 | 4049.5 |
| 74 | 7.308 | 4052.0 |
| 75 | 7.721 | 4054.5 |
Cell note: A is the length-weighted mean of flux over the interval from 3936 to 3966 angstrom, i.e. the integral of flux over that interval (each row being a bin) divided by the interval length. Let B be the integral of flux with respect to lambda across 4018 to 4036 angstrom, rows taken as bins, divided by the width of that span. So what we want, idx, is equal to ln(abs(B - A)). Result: -0.20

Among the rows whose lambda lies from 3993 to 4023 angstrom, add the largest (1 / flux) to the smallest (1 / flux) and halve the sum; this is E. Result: 0.134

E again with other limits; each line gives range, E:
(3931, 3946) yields 0.195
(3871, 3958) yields 0.168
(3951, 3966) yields 0.135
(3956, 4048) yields 0.130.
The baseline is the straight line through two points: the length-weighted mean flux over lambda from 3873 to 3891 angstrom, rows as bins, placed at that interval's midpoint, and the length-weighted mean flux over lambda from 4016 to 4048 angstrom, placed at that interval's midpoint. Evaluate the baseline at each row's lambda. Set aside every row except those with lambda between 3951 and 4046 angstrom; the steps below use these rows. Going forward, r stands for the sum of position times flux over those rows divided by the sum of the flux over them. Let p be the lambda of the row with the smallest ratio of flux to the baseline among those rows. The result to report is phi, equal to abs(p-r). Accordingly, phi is 43.2 angstrom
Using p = 4037.0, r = 3993.8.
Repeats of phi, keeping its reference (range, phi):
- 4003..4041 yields 15.8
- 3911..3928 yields 2.7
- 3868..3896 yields 13.1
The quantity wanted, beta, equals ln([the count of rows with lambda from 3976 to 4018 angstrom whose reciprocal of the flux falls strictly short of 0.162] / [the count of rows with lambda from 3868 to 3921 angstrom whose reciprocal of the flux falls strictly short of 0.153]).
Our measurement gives 0.5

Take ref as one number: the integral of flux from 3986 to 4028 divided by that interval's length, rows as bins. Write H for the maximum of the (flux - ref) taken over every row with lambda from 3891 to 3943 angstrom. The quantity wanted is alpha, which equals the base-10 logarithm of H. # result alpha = -1.5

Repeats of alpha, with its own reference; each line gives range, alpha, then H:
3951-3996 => 1.1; 12.0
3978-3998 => 0.3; 2.2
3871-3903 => -0.2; 0.6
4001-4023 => 0.1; 1.2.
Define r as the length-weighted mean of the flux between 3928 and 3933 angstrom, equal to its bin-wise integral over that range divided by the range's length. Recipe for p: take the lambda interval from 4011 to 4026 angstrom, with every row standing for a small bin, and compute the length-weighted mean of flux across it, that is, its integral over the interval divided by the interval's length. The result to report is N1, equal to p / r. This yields 1.3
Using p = 7.61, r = 5.8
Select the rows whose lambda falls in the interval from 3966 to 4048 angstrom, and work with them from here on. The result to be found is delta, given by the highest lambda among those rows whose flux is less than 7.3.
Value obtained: 4047.0 angstrom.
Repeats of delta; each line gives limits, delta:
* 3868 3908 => 3907.0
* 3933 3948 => 3947.0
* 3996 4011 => 4009.5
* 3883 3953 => 3949.5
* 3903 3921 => 3919.5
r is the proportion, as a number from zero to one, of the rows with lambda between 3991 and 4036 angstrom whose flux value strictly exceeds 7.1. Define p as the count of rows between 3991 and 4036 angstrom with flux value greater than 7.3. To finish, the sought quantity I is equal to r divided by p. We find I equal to 0.10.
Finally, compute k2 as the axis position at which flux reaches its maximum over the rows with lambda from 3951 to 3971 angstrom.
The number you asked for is 3969.5 angstrom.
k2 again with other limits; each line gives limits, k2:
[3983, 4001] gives 3992.0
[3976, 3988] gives 3977.0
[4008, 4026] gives 4019.5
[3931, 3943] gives 3937.0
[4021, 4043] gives 4022.0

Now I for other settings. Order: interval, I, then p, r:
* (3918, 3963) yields 0.08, 2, 0.2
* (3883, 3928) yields 0.06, 4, 0.2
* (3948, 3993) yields 0.06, 13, 0.8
